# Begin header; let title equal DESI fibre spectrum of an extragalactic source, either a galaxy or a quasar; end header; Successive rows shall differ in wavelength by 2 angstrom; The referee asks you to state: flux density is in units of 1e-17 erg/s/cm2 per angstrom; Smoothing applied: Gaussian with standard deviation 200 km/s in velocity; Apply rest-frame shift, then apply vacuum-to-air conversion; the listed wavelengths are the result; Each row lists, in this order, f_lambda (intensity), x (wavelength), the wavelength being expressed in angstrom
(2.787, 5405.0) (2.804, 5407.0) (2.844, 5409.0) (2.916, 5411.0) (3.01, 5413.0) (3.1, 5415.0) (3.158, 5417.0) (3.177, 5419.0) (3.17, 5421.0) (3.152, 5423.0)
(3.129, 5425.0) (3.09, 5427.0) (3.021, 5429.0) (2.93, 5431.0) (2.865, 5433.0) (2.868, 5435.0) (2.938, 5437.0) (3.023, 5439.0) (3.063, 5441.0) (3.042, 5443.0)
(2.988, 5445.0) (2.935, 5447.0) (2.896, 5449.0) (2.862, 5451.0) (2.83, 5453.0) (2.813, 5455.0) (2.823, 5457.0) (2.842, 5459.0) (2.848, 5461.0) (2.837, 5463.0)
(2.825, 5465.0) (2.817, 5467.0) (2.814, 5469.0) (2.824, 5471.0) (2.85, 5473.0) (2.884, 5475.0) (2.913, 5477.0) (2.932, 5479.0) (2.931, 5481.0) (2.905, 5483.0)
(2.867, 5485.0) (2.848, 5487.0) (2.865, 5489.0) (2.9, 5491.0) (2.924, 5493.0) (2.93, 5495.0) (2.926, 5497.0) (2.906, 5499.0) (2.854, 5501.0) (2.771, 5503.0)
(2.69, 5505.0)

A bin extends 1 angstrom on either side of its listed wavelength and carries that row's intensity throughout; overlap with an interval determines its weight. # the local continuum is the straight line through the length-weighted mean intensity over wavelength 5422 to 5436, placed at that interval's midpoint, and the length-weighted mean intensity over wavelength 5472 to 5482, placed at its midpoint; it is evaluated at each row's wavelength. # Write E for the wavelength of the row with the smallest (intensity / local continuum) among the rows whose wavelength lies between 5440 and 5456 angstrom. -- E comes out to 5455.0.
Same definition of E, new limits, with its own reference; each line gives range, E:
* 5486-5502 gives 5487.0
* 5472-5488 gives 5473.0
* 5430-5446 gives 5433.0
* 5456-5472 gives 5457.0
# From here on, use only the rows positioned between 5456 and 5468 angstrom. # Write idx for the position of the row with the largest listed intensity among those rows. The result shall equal 5461.0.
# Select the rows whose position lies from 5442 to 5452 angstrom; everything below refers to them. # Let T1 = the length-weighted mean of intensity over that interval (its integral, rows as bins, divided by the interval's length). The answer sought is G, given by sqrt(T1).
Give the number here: 1.72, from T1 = 2.94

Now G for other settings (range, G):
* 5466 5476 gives 1.68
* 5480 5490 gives 1.70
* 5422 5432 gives 1.75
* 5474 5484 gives 1.71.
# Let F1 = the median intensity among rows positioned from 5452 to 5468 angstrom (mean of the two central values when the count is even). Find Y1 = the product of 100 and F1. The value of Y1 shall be 283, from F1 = 2.83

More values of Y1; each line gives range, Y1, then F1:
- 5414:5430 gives 314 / 3.14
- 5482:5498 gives 290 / 2.90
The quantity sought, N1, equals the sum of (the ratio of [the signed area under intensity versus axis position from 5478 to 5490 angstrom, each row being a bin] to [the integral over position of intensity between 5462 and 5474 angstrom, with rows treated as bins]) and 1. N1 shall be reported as 2.02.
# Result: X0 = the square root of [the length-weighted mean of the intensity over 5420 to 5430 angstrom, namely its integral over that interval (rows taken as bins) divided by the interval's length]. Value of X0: 1.76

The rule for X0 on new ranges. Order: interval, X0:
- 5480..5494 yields 1.70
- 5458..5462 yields 1.69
